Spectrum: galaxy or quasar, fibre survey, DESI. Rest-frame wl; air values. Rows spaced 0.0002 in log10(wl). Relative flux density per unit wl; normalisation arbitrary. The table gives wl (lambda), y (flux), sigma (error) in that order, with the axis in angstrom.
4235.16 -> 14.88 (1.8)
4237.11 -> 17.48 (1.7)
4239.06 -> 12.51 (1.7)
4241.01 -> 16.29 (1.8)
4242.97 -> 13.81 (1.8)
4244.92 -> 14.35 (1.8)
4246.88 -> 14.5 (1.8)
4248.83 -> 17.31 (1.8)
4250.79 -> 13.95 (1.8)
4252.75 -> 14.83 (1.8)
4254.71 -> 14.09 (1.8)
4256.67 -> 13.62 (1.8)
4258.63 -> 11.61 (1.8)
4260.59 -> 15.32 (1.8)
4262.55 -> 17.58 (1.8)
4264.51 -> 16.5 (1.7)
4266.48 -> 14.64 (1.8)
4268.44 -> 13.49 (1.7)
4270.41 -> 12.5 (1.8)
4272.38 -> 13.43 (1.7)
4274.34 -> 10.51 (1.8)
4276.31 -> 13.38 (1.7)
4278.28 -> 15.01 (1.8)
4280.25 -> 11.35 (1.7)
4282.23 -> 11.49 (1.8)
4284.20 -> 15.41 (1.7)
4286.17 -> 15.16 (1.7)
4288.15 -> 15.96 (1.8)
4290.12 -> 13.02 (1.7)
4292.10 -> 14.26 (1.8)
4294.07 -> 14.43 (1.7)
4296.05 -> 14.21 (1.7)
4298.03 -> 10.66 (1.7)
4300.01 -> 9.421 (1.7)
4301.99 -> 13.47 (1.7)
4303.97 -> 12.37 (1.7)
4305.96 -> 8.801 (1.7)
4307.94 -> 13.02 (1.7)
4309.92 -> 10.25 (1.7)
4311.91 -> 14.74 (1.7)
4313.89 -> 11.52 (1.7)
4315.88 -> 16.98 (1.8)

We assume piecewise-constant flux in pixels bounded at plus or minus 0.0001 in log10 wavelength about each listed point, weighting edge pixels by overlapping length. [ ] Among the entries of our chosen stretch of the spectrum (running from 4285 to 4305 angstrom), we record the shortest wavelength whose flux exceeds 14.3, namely 4286.17 angstrom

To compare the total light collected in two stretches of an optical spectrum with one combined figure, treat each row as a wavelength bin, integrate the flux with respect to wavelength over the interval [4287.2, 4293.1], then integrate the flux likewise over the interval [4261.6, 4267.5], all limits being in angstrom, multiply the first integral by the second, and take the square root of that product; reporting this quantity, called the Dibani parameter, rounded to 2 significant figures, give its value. 90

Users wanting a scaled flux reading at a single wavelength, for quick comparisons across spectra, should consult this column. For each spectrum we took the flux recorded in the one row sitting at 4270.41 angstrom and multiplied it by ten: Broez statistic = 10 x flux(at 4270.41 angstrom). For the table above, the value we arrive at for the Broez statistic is 125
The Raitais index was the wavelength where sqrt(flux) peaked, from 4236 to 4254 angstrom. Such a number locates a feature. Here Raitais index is 4237.11 angstrom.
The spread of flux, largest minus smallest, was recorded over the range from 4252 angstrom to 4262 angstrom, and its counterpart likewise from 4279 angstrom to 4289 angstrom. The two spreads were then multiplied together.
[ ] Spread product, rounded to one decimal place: 17.1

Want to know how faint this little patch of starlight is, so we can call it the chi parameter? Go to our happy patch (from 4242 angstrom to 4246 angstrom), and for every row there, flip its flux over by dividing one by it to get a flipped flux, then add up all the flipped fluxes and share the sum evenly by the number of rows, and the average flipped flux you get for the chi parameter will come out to 0.071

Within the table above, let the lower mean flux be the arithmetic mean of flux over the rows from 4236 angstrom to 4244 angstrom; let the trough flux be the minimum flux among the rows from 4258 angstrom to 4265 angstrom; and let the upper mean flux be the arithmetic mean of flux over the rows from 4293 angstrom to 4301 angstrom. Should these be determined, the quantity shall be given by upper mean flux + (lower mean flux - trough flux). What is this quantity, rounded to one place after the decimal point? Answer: 15.6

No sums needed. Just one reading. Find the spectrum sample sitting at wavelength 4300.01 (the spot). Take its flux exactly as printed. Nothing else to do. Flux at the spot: 9.421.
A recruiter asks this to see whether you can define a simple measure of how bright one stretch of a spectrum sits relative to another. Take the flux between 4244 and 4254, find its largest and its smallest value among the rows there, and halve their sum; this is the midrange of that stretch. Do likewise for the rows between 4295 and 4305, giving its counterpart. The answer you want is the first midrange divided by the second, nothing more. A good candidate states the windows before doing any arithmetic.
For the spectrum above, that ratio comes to 1.32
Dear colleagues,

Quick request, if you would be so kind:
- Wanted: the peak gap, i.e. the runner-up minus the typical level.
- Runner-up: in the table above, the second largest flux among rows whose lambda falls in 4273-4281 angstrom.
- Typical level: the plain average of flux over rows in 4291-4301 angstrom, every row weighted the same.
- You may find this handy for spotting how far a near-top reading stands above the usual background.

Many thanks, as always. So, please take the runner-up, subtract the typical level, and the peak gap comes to 1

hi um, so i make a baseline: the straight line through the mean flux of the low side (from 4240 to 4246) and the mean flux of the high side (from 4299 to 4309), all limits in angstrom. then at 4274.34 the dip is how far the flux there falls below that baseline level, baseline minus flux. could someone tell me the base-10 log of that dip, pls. 0.41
